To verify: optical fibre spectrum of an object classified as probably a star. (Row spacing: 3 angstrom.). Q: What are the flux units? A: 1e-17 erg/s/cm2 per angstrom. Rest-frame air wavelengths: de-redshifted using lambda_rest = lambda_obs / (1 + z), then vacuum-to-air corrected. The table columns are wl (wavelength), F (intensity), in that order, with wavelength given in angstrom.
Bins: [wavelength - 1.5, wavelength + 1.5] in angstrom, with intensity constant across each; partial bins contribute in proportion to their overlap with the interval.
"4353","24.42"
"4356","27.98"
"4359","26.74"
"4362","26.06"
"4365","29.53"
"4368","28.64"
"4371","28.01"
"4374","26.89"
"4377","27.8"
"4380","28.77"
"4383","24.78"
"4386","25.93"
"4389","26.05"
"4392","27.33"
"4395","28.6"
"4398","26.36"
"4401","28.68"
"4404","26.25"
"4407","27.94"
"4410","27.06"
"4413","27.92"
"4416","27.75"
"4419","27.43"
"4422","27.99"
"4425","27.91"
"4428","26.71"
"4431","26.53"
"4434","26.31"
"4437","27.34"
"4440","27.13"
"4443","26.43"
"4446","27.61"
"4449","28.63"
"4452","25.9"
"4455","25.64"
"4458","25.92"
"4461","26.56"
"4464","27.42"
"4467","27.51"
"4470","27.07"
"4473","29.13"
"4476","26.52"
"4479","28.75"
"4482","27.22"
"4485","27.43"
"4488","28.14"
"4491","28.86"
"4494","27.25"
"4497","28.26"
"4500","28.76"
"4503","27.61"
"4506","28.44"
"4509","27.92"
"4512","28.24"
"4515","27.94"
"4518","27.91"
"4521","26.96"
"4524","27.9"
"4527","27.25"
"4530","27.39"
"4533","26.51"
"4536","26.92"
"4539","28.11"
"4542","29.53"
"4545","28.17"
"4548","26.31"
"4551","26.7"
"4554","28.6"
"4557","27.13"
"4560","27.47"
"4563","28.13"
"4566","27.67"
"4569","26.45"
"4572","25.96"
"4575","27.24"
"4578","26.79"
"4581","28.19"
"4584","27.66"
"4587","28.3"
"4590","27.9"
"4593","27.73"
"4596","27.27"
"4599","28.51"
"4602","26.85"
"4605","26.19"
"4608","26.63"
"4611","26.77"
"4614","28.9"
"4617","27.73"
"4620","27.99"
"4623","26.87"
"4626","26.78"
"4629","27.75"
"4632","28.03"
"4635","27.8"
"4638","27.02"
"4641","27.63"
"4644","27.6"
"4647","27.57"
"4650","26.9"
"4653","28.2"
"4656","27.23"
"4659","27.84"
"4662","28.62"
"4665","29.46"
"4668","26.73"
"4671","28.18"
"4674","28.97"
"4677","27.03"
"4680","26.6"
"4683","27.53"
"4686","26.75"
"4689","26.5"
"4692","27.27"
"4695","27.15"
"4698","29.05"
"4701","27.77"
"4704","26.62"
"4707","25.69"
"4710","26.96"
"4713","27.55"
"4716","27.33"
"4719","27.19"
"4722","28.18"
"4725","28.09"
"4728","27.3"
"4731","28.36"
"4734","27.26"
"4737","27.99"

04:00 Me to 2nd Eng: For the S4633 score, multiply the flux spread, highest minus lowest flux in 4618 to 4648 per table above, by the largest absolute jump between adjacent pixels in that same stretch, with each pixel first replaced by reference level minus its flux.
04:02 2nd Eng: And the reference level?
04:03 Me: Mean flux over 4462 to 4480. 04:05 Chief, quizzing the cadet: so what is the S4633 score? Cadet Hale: 1.4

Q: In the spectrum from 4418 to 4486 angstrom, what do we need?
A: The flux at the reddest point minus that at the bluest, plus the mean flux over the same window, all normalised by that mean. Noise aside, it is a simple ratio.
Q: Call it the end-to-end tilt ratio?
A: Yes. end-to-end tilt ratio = 1.00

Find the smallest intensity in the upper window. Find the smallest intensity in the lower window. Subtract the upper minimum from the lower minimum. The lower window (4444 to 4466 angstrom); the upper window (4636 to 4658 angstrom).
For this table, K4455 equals -1.3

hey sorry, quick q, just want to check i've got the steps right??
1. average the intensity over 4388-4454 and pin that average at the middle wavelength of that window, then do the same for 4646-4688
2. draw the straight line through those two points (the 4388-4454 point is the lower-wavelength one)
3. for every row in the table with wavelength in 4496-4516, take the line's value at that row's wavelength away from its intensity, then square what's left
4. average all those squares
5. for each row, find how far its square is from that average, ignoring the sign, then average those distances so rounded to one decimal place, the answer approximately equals 0.4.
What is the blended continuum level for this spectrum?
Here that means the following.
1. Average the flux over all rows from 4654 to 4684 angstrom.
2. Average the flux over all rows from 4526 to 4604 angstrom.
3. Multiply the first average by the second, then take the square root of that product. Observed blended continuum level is 27.7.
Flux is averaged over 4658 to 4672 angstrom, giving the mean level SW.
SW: 28.2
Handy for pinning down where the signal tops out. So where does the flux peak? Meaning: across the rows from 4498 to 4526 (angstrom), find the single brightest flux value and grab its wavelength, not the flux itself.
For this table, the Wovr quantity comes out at 4500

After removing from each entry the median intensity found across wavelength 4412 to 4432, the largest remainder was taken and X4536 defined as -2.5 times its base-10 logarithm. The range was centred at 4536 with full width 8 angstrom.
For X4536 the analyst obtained 1.1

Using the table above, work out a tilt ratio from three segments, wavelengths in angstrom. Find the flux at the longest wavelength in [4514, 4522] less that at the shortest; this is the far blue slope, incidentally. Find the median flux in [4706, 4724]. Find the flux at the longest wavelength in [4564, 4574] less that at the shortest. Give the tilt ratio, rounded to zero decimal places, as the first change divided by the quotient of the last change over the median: 16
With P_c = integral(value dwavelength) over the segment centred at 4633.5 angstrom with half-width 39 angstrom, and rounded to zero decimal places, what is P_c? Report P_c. 2151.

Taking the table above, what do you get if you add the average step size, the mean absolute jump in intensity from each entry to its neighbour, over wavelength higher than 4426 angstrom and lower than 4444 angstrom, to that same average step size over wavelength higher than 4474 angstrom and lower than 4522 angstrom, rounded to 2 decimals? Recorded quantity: 1.31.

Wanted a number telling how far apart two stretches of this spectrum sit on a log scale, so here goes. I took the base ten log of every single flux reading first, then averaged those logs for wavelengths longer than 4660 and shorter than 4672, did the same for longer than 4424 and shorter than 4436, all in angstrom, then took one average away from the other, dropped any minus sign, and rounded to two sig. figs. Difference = 0.022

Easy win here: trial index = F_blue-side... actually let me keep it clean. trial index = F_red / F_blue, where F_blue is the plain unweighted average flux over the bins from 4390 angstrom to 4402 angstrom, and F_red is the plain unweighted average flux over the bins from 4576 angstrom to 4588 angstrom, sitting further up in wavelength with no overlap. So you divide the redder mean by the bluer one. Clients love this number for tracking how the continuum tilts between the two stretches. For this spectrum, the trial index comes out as 1.00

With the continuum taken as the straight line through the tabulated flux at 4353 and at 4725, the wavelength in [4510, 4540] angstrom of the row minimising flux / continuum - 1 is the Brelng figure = 4533 angstrom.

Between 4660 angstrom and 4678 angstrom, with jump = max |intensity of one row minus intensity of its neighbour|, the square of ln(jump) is 1.0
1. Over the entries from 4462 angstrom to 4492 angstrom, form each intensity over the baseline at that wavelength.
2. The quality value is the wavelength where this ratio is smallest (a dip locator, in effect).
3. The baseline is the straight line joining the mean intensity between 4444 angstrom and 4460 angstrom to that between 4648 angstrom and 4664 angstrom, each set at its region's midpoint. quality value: 4476 angstrom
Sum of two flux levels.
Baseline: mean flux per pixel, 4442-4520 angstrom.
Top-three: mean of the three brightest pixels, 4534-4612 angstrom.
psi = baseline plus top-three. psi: 56.5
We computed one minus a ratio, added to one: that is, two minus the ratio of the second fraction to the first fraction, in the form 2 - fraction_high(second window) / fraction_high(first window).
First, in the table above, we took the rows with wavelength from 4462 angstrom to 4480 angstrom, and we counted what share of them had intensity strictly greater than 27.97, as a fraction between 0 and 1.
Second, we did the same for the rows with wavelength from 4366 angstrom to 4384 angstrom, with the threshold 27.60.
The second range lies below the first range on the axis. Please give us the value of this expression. 0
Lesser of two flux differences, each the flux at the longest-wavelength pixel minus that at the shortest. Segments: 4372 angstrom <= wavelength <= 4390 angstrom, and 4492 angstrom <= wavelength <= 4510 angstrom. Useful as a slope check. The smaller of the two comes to -0.8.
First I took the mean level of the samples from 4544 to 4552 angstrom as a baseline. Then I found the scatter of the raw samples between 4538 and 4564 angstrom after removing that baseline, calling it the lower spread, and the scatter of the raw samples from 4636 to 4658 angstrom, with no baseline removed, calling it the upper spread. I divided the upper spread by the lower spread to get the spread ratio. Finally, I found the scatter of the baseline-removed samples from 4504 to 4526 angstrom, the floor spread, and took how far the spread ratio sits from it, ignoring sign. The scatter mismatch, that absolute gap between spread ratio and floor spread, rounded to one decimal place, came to 0.0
